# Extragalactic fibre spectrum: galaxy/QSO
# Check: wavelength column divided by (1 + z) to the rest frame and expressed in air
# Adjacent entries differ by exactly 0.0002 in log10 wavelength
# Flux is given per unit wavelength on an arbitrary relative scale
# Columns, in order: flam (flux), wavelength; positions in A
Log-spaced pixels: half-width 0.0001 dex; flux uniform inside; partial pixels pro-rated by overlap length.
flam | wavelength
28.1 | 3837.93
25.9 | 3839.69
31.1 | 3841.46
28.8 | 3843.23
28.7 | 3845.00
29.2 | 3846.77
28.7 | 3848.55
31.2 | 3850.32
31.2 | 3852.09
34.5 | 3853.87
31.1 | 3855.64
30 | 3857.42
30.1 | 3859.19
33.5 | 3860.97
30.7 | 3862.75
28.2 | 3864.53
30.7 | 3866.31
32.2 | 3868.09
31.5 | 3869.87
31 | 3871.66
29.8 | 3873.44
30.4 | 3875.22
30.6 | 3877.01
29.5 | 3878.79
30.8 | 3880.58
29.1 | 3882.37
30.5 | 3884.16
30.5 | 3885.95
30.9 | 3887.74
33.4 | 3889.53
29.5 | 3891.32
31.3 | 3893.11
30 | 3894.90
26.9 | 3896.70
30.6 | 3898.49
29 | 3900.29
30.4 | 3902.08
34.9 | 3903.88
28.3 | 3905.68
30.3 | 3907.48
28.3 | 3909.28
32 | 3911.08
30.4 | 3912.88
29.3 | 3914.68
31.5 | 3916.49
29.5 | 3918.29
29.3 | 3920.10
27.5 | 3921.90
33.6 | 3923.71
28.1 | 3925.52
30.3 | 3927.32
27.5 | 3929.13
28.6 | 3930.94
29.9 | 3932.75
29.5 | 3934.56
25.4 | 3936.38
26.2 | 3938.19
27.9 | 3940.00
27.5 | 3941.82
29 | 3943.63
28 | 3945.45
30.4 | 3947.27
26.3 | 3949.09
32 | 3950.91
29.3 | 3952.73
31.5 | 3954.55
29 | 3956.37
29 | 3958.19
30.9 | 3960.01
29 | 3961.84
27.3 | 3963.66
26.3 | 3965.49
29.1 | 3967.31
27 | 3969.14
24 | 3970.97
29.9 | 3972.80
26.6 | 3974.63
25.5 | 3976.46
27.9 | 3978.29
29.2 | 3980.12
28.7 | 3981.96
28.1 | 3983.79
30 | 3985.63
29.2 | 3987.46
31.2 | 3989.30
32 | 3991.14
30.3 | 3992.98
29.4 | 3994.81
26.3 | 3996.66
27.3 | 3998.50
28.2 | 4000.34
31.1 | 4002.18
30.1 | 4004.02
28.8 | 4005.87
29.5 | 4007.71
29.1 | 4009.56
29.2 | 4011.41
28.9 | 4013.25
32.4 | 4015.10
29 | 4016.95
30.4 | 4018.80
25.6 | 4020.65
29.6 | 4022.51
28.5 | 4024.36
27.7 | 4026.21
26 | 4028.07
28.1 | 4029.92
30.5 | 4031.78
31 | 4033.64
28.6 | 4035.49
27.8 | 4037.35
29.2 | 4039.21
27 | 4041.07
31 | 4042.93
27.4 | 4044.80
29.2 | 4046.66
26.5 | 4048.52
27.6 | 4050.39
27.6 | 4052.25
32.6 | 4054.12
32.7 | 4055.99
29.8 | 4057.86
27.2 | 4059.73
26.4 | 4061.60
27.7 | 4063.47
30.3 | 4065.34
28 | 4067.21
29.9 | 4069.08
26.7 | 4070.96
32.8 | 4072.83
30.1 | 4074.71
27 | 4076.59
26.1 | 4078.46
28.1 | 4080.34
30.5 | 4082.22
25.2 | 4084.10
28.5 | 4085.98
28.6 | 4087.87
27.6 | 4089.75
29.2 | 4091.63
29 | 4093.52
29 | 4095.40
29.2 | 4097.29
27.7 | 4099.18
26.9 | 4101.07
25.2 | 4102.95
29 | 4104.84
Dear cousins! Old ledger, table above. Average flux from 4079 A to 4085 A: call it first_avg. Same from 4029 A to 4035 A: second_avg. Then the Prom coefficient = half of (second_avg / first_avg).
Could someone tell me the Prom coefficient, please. 0.535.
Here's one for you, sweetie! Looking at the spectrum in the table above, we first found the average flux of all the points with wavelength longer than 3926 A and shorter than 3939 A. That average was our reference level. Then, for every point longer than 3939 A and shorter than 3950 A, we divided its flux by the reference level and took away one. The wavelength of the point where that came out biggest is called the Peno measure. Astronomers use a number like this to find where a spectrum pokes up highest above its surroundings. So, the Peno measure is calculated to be 3947.27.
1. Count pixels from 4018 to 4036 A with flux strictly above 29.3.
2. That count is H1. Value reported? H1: 4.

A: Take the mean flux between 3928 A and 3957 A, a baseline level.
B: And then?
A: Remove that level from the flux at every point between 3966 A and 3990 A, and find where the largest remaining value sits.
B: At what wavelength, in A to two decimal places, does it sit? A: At 3989.30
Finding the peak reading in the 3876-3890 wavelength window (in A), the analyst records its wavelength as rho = 3889.53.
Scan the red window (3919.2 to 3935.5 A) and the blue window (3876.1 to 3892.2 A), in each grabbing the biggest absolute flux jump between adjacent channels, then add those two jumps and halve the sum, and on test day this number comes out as 5.0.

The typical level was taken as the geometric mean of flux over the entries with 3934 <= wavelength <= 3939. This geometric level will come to 27.0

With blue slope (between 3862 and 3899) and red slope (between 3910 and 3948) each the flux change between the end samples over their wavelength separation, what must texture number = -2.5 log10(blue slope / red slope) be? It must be 3.0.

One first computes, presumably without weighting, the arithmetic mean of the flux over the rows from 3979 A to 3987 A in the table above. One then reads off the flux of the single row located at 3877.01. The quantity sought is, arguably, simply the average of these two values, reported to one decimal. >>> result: 29.8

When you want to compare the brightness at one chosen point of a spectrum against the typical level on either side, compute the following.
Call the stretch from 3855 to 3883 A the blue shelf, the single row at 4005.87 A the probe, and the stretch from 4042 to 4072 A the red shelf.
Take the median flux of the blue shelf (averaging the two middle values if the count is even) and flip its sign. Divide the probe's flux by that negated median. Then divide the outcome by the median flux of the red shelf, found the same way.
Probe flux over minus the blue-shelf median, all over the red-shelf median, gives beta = -0.0337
